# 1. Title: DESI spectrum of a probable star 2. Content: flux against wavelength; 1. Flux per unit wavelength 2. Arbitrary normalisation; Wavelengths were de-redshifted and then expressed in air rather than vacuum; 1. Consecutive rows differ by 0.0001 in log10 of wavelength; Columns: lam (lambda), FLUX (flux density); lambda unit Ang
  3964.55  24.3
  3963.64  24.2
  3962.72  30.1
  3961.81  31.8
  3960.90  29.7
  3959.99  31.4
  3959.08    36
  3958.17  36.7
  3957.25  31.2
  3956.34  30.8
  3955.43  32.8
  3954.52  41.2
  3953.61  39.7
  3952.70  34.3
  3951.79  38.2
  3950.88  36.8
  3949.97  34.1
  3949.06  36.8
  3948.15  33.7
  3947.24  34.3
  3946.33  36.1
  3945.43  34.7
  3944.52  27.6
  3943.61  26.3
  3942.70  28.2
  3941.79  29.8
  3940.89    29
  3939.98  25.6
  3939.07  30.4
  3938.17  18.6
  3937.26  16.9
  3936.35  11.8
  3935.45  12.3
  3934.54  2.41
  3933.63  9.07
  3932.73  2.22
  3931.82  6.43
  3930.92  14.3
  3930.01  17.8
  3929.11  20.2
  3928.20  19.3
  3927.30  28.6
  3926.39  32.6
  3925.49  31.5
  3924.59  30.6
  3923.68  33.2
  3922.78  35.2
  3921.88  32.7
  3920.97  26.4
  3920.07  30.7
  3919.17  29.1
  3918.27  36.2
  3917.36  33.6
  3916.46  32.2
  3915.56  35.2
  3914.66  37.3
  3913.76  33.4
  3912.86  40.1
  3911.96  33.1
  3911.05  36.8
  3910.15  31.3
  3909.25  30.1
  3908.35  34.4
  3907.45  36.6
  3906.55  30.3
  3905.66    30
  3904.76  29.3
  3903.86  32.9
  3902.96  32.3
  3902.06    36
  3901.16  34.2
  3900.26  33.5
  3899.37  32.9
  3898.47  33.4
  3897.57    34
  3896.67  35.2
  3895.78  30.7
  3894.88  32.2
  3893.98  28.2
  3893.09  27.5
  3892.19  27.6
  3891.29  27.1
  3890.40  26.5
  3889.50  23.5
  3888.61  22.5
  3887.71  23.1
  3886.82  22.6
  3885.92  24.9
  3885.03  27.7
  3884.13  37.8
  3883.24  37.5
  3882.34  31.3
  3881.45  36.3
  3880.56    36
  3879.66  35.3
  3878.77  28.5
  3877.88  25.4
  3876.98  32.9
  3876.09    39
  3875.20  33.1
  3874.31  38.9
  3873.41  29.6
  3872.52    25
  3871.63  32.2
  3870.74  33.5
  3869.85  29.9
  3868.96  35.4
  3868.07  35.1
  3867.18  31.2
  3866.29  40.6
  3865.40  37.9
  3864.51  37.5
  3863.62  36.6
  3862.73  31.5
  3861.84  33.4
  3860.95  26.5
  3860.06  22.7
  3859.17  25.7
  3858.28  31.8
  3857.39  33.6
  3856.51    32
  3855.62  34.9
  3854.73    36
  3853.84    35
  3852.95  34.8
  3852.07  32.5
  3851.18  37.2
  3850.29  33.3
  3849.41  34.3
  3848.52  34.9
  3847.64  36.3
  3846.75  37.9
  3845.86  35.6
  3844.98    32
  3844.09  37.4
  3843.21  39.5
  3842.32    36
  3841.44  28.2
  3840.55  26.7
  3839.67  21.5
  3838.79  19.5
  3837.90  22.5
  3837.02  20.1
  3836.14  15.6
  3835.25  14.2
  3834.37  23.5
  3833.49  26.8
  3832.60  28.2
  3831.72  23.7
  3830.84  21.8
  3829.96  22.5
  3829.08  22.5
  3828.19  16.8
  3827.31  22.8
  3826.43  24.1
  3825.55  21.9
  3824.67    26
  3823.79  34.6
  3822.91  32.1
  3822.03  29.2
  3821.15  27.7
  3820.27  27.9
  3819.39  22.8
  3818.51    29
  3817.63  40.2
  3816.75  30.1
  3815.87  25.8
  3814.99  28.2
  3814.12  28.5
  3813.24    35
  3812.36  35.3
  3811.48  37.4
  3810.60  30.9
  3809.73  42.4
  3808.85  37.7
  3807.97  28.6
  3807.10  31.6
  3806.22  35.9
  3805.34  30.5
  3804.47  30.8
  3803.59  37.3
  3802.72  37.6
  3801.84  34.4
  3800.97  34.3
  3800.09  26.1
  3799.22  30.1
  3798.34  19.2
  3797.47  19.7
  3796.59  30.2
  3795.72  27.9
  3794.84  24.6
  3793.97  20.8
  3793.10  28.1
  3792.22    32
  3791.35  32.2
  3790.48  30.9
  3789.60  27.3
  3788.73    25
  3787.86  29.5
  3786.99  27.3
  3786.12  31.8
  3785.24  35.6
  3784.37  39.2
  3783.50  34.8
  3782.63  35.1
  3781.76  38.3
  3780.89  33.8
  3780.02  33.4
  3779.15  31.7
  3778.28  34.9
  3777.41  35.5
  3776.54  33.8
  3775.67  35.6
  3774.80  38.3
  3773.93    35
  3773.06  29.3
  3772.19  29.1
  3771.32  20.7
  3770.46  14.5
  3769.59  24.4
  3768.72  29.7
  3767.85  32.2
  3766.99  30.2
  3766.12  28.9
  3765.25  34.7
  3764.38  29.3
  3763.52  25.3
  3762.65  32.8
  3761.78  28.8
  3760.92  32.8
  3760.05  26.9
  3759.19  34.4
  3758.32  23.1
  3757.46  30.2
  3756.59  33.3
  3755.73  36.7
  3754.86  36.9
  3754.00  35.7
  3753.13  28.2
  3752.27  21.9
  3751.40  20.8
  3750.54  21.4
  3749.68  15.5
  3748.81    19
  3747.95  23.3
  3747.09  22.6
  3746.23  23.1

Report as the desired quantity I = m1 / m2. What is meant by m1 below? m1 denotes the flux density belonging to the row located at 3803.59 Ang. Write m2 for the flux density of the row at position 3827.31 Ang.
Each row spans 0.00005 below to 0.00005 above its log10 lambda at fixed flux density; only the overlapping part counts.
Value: 1.64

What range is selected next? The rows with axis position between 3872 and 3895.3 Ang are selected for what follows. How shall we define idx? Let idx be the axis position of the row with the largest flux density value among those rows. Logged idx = 3876.09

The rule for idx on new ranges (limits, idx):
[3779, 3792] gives 3784.37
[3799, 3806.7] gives 3802.72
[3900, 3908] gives 3907.45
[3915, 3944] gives 3918.27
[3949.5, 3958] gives 3954.52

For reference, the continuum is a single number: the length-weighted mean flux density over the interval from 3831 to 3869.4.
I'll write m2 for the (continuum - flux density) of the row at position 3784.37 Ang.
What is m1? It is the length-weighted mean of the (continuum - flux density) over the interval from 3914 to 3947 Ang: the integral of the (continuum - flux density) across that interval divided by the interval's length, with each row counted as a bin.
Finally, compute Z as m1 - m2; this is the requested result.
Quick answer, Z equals 14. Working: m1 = 5.6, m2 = -8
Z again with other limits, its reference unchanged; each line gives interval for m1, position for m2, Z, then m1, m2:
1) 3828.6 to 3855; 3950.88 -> 8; 1.9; -6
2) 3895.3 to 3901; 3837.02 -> -13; -2.5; 11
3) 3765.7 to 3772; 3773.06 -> 3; 4.9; 2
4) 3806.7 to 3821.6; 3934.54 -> -29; -0.8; 28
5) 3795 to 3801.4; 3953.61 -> 13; 4.2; -9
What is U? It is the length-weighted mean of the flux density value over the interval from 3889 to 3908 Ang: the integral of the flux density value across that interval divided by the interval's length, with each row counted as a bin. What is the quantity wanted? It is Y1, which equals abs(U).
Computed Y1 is 31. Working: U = 31.1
